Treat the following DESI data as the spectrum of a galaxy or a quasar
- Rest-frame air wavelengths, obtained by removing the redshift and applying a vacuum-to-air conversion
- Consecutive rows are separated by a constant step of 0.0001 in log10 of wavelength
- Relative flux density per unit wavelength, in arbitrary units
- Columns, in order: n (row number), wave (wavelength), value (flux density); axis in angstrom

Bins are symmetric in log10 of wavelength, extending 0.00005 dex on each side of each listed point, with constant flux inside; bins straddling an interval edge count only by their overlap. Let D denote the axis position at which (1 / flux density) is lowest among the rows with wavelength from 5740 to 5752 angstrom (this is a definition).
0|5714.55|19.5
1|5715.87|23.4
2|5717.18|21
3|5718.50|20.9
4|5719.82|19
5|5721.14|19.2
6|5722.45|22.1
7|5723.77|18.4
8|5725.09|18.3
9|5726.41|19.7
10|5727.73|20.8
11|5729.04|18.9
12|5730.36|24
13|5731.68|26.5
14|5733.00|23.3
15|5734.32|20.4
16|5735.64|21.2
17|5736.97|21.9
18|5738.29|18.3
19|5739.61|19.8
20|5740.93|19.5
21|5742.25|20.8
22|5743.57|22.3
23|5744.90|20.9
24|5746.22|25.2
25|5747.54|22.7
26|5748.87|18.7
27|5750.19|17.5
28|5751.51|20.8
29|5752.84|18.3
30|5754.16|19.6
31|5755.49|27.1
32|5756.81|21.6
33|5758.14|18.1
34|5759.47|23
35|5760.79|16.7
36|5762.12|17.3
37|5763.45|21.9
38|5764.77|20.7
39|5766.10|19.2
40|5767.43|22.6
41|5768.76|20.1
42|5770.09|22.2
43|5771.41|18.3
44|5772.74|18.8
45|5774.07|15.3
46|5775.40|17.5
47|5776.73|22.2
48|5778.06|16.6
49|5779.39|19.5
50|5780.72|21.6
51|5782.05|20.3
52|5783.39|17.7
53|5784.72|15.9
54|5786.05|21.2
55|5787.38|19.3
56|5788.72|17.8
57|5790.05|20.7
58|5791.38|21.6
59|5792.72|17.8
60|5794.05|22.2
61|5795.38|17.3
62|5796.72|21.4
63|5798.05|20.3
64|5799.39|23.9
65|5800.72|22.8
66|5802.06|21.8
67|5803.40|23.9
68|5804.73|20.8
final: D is 5746.22 angstrom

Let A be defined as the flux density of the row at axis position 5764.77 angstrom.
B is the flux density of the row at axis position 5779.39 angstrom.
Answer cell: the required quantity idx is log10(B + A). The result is 1.60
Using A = 20.7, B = 19.5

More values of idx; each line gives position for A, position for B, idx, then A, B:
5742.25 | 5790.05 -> 1.62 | 20.8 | 20.7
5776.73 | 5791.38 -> 1.64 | 22.2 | 21.6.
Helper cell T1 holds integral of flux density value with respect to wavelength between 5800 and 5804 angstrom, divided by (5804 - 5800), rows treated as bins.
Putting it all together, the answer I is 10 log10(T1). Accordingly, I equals 13.6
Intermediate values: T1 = 22.8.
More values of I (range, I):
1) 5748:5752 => 12.8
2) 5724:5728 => 12.9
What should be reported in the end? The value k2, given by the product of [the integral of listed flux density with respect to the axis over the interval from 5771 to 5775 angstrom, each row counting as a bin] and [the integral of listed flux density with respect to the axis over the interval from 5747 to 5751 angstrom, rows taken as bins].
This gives 5457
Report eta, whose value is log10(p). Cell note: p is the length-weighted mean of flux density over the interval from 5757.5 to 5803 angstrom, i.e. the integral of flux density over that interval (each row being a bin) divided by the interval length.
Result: 1.30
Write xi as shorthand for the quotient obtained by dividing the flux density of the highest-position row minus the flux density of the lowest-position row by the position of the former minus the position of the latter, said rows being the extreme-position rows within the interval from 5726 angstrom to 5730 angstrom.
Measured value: -0.3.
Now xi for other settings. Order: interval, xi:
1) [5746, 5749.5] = -2.5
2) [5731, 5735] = -2.3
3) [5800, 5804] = 0.4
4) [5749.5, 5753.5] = 0.3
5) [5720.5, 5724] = -0.3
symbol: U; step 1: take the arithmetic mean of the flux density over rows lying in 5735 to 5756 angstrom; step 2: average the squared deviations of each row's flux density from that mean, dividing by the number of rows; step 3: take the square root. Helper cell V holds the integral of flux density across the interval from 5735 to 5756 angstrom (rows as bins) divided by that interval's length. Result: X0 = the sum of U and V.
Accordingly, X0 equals 23.3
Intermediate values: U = 2.48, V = 20.86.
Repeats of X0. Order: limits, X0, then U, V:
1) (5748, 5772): 22.7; 2.52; 20.23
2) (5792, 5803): 23.2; 2.19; 21.00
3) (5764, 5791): 21.5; 2.08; 19.41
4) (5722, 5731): 22.2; 1.97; 20.27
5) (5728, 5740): 24.1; 2.49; 21.61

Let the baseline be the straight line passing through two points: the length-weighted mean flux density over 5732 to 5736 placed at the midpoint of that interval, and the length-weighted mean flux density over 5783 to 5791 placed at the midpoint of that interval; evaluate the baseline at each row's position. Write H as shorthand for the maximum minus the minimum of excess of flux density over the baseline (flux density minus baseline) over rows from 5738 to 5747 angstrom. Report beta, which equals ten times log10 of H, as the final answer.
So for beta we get 8.7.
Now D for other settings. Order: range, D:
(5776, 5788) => 5776.73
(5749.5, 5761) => 5755.49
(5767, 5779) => 5767.43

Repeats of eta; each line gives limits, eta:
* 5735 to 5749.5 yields 1.32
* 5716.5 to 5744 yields 1.32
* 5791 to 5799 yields 1.30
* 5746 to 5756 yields 1.32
